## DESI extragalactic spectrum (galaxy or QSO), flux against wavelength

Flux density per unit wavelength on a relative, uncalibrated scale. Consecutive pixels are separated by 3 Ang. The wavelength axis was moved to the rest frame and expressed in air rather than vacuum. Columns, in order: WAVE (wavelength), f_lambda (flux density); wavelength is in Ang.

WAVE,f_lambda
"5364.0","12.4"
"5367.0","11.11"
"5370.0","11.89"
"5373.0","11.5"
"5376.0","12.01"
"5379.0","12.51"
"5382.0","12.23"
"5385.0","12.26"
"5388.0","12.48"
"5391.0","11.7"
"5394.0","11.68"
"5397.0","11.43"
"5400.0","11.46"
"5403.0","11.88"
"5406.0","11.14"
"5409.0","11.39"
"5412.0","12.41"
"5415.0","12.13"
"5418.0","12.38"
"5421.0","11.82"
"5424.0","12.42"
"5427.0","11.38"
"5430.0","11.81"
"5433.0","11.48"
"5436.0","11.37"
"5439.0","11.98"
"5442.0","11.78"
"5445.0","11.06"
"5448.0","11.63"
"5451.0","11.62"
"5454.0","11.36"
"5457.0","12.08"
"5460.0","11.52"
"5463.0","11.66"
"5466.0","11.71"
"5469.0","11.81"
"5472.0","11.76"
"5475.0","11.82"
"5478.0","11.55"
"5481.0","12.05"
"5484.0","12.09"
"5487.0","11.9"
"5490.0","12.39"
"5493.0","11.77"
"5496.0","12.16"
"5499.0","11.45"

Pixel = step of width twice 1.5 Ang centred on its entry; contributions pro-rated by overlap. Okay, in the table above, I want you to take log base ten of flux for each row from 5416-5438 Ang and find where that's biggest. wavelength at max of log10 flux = 5424.0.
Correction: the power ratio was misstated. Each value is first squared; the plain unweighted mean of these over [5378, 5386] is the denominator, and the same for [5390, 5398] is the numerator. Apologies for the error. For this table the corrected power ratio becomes 0.89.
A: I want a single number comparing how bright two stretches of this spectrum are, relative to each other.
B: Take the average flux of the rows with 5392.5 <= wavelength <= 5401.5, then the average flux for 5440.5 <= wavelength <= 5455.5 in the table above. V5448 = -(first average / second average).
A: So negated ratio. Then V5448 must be -1.00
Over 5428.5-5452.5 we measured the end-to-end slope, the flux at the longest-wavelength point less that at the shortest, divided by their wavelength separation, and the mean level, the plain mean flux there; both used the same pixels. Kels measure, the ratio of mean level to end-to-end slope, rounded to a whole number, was -1281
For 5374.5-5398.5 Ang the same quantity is -436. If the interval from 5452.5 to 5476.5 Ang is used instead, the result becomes 535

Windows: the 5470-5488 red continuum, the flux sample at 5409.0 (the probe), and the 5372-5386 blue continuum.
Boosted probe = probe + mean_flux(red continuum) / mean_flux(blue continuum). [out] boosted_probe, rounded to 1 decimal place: 12.4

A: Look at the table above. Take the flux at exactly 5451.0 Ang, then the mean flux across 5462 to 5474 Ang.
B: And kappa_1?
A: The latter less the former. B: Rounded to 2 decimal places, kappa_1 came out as 0.12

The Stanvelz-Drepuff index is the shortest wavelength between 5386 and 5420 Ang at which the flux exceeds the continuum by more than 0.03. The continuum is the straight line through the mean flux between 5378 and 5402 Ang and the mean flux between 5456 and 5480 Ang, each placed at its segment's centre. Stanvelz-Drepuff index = 5388.0 Ang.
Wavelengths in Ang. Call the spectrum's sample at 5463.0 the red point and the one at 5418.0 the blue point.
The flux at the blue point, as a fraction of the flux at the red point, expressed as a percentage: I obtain 106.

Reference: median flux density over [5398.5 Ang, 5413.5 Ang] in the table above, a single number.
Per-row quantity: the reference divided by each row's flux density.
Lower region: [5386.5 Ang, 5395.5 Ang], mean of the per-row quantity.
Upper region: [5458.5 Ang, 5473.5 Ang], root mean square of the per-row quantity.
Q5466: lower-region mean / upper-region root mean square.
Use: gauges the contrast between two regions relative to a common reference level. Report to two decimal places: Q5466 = 0.98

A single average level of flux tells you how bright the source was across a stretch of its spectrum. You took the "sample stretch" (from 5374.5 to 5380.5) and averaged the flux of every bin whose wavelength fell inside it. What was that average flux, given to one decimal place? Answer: 12.3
